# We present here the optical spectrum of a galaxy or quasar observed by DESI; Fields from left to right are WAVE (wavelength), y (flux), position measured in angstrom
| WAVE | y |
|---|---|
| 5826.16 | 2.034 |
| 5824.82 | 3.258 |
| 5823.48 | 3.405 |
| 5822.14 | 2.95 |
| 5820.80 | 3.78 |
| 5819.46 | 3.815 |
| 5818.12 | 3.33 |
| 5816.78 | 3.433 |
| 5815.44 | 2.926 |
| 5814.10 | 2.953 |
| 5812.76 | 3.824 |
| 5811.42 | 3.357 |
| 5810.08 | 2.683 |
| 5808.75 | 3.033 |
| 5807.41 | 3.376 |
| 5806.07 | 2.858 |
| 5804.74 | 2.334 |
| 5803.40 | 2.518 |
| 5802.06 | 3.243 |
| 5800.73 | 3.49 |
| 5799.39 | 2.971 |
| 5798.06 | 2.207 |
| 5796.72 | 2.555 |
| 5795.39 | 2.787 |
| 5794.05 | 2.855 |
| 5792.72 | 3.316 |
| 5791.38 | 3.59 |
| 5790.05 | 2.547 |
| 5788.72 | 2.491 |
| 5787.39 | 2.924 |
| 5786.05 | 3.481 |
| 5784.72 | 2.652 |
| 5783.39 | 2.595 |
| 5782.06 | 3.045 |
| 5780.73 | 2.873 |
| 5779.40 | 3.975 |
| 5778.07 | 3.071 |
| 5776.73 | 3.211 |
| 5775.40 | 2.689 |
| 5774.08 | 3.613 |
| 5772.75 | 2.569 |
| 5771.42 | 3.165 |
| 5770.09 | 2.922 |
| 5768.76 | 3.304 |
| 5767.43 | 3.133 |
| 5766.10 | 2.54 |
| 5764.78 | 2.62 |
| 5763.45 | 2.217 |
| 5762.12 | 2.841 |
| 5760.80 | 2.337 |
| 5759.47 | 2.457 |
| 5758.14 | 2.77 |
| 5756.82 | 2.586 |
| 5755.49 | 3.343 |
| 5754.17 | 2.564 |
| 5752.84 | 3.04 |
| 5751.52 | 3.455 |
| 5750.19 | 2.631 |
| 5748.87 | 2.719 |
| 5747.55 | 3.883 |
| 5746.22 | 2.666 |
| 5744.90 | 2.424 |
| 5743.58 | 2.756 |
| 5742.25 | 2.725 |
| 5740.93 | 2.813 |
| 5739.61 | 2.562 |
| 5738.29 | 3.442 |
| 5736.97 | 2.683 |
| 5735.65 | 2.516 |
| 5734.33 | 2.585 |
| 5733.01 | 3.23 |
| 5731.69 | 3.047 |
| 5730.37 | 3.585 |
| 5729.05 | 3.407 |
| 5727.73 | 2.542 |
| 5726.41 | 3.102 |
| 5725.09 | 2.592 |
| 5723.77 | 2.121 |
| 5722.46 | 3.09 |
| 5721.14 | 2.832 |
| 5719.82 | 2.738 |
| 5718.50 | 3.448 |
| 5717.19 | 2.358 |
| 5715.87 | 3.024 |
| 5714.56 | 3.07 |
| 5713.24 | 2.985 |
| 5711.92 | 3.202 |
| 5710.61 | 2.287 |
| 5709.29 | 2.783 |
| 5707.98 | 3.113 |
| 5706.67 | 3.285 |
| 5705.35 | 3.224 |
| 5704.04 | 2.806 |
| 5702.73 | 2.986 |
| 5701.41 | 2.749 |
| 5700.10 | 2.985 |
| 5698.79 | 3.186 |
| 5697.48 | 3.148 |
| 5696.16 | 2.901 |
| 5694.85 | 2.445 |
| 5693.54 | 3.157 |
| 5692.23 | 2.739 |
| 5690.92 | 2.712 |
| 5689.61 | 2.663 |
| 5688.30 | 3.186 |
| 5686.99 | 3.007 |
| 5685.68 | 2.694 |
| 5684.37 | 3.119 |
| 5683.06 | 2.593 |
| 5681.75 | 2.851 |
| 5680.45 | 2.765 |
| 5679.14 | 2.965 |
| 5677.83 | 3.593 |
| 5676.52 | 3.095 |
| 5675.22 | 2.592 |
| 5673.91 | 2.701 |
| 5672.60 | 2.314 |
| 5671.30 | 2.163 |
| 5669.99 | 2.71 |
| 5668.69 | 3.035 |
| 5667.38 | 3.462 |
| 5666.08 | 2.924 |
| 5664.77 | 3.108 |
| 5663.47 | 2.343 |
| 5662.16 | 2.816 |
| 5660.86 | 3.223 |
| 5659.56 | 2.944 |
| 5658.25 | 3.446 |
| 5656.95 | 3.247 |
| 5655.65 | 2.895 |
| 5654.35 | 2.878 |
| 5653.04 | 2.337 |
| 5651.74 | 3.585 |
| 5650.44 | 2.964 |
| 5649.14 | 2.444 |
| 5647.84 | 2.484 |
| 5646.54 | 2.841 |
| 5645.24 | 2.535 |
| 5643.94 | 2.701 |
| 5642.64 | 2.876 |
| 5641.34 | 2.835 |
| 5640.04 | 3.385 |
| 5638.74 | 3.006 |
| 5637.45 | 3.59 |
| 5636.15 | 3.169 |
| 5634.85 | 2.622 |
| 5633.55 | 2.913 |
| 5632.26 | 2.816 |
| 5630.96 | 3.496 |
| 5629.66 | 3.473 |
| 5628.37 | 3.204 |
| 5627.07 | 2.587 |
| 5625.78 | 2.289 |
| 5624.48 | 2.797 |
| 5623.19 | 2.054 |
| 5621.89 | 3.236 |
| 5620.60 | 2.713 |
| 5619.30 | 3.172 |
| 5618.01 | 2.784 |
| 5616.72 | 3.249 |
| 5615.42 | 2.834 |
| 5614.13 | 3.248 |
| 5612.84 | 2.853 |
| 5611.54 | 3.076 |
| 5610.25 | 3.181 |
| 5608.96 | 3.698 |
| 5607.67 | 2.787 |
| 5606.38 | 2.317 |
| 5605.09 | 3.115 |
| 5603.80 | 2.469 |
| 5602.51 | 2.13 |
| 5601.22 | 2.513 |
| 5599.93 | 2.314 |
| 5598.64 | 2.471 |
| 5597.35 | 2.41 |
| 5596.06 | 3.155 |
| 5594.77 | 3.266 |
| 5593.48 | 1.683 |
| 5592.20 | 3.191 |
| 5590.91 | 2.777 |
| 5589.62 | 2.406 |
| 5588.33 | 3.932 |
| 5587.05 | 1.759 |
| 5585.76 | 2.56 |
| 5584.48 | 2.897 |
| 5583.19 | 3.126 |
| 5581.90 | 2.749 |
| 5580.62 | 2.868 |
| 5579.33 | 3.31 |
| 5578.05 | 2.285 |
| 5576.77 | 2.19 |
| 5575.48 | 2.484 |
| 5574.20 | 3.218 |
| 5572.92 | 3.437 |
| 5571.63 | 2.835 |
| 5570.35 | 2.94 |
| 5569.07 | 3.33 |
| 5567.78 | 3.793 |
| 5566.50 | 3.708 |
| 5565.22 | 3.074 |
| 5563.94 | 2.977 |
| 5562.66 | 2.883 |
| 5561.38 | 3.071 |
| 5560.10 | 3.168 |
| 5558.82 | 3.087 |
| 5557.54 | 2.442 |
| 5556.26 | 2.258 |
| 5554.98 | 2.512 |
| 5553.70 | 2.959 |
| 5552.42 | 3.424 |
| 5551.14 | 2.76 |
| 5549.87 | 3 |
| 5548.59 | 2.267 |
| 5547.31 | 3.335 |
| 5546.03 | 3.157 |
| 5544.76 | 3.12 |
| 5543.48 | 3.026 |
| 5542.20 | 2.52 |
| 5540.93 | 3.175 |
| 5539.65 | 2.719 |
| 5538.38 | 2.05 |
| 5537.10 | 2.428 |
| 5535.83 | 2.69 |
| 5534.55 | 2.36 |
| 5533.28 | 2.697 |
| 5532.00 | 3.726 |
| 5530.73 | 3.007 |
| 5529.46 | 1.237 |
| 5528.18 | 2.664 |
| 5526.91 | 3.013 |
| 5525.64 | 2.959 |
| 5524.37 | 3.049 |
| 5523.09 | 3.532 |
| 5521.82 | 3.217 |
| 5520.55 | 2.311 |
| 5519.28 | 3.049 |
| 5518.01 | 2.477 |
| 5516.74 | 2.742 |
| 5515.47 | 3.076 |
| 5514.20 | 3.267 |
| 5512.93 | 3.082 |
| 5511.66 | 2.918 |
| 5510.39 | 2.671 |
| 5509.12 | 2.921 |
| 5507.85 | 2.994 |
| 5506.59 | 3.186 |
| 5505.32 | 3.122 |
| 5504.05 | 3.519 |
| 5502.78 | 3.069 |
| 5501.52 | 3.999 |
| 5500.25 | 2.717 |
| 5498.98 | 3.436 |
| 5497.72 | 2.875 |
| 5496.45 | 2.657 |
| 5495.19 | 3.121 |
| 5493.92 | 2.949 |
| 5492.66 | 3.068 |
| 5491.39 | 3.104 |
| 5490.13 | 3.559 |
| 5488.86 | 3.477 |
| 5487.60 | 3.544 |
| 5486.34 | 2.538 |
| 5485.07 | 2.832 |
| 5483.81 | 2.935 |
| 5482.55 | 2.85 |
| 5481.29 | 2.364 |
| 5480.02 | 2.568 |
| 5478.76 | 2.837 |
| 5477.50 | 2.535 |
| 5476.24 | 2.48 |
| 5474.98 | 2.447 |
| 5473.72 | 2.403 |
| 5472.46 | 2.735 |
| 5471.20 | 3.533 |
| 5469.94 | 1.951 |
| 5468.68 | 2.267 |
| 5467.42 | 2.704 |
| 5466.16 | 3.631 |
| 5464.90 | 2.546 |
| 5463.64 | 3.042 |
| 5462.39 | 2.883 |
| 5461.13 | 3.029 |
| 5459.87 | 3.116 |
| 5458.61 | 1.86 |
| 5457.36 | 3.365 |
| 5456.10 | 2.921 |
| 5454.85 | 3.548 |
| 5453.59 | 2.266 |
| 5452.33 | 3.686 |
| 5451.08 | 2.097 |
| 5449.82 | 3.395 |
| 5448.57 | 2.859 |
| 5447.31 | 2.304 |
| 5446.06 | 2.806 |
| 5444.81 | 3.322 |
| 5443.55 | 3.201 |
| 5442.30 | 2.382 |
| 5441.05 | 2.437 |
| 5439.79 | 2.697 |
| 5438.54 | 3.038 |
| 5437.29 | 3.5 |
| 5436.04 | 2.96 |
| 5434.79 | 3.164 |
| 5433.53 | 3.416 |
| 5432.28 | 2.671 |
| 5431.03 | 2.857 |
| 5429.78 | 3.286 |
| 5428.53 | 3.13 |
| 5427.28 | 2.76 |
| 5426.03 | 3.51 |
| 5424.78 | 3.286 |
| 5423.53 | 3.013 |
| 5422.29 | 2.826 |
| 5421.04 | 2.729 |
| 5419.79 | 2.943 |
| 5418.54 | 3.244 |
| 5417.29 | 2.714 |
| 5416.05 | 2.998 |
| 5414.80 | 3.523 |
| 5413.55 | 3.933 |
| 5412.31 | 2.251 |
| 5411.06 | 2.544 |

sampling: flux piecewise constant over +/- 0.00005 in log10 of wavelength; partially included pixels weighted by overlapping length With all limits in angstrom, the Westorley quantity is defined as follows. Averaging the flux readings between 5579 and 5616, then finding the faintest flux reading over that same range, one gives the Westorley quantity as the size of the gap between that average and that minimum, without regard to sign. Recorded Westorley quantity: 1.11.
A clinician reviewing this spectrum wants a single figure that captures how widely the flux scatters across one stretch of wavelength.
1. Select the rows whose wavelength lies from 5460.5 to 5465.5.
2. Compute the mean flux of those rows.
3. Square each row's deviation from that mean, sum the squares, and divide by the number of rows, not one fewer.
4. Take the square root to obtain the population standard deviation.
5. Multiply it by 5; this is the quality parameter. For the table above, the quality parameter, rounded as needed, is 1.00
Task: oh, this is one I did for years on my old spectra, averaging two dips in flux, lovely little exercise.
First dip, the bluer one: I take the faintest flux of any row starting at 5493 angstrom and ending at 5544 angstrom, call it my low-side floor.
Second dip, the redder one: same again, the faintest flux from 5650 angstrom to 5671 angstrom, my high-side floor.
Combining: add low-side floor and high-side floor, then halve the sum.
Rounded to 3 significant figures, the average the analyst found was 1.79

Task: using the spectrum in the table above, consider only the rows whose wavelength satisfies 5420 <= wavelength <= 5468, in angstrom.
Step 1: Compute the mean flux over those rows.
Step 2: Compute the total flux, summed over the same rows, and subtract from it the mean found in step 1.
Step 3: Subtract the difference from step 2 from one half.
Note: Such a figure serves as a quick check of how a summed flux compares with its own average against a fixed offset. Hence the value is -109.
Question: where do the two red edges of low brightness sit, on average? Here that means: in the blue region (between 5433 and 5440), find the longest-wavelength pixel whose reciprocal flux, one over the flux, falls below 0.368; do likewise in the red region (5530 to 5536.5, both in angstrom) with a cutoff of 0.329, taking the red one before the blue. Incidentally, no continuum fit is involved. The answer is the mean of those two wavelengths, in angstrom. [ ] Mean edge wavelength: 5485.3 angstrom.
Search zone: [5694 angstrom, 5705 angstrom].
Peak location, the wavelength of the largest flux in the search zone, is 5698.79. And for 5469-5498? 5490.13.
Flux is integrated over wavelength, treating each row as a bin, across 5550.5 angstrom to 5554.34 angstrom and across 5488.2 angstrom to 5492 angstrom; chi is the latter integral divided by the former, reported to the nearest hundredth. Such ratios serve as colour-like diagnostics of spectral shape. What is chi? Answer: 1.10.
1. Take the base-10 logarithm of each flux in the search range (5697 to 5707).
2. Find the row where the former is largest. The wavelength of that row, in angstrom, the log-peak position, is 5706.67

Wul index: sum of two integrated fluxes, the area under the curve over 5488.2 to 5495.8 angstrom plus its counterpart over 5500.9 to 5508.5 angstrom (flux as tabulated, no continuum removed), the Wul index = 50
